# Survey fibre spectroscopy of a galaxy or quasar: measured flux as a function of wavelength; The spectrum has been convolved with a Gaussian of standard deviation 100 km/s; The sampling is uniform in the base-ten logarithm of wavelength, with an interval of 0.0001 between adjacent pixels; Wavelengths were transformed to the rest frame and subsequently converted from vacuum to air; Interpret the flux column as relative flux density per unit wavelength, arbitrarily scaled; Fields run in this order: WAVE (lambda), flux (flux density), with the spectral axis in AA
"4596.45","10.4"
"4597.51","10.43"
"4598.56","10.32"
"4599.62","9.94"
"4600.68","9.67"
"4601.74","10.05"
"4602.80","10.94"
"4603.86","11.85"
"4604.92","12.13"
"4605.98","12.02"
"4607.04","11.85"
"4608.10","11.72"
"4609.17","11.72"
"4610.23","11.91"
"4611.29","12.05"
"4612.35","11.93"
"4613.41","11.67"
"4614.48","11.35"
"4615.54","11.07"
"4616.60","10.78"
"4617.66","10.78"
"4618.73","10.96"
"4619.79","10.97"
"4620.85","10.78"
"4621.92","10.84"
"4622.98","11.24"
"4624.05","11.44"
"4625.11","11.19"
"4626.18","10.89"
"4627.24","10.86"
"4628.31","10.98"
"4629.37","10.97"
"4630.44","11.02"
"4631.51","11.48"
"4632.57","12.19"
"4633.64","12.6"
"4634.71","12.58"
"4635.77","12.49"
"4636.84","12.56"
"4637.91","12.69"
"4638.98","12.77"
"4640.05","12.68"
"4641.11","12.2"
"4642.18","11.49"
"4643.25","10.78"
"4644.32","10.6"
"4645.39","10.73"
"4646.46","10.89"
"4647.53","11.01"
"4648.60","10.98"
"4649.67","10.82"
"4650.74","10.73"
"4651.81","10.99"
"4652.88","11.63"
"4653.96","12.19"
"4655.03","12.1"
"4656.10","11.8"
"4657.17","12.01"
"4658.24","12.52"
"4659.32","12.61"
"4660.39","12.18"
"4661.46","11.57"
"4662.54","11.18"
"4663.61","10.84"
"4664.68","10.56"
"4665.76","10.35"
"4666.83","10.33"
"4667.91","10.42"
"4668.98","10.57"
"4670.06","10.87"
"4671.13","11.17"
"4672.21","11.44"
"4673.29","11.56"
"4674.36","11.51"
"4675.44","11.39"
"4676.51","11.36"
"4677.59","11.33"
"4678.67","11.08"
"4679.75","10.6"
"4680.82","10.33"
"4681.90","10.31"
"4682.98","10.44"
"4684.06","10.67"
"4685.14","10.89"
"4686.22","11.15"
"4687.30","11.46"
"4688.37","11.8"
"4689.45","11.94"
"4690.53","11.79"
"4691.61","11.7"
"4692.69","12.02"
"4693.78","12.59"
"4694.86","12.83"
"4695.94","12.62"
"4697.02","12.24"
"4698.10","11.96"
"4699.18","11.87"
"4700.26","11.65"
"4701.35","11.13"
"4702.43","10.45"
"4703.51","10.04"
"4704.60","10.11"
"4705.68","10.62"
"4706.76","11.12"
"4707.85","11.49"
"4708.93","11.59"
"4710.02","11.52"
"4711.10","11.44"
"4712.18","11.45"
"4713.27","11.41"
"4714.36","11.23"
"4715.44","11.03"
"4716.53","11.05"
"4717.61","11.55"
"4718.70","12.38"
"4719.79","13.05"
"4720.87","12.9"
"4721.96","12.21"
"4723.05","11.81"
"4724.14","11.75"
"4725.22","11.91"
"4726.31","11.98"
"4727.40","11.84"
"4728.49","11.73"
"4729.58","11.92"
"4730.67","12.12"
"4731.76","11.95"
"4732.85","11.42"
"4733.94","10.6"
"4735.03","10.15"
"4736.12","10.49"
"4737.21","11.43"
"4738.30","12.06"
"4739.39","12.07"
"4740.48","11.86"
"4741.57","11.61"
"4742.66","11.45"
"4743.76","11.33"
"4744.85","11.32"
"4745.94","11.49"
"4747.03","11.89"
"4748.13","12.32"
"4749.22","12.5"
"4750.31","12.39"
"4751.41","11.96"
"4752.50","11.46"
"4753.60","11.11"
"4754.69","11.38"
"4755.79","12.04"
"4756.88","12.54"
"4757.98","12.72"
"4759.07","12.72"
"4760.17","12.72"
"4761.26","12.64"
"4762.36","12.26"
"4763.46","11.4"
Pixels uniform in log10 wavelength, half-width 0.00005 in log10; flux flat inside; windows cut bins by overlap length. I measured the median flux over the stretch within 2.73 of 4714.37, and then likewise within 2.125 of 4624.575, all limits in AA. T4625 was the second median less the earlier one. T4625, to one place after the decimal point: 0.0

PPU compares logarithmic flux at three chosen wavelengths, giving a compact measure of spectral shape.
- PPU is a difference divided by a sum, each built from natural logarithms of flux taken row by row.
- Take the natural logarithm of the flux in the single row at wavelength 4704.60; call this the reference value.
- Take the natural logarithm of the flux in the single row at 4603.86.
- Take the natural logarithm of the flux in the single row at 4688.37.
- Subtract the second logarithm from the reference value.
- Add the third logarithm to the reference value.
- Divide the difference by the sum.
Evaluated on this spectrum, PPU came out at -0.033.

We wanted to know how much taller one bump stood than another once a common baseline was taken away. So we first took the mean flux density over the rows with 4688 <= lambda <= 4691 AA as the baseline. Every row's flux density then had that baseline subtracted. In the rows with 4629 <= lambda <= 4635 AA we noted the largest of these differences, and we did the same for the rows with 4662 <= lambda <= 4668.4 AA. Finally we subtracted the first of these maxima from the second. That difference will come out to -1.4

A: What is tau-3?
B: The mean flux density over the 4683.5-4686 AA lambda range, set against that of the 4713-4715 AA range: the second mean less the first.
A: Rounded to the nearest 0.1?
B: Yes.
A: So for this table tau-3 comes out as 0.5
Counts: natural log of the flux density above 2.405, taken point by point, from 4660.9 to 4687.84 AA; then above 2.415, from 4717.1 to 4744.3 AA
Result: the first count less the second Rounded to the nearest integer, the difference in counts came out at -10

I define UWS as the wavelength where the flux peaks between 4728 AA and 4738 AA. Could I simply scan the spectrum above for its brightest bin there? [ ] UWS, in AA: 4730.67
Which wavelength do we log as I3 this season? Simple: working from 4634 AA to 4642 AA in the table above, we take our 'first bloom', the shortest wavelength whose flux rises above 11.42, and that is 4634.71 AA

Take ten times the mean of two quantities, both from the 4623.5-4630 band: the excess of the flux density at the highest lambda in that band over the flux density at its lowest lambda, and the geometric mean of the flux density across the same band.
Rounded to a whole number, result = 53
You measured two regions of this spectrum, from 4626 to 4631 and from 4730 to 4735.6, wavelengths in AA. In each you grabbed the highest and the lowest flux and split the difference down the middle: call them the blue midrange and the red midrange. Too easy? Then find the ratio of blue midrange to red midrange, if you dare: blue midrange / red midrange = 0.98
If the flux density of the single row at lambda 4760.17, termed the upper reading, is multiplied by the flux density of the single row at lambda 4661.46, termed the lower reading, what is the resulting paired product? 147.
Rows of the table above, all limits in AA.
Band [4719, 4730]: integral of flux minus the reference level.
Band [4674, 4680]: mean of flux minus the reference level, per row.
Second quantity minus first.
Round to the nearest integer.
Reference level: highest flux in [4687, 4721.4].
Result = 8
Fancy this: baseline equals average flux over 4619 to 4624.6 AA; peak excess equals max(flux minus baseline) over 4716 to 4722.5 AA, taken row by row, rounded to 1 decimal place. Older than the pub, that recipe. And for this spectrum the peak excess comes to 2.0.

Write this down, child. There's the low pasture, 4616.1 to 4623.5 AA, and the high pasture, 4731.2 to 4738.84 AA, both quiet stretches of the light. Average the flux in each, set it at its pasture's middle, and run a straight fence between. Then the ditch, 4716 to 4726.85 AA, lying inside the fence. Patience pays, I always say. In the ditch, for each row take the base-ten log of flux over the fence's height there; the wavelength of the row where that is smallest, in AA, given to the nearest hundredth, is 4716.53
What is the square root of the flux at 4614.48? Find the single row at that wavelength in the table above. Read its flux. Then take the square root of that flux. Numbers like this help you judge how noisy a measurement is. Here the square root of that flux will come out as 3.37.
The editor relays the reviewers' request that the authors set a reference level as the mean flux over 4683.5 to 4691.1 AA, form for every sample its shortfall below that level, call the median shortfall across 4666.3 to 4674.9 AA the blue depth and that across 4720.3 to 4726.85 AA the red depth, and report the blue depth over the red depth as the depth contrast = -0.7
